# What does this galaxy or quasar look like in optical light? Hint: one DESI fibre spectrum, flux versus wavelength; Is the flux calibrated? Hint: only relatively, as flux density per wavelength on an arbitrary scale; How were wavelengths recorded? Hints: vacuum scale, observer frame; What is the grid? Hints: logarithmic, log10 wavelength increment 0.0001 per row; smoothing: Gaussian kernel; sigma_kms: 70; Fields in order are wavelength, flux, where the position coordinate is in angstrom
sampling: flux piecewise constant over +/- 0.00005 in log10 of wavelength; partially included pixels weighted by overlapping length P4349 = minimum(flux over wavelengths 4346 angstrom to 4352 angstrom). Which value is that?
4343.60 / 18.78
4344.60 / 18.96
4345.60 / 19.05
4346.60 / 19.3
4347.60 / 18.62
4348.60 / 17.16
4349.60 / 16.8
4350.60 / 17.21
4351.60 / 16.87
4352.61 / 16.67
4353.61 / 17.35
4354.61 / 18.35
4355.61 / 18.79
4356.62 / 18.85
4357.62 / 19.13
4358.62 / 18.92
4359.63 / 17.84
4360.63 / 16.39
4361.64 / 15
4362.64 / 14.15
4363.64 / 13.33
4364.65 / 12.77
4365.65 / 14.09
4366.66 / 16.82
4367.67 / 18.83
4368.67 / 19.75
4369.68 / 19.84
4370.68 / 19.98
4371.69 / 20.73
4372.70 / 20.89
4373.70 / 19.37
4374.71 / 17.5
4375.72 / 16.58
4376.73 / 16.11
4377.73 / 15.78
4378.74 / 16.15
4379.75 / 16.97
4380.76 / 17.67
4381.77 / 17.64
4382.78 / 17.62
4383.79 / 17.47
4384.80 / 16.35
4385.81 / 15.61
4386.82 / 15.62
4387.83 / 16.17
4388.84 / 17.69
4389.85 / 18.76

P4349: 16.8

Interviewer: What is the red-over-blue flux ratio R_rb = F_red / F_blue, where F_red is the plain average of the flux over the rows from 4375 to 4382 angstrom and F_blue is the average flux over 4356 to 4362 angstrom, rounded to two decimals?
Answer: 0.94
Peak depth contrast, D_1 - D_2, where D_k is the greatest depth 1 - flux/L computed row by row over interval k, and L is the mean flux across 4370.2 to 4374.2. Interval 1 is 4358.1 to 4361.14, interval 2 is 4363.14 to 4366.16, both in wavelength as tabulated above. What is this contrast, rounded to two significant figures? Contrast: -0.18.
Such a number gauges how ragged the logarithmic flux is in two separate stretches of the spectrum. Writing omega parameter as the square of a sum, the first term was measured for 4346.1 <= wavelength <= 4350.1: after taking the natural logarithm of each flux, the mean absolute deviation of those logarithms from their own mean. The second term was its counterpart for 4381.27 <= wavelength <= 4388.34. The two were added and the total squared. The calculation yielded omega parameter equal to 0.011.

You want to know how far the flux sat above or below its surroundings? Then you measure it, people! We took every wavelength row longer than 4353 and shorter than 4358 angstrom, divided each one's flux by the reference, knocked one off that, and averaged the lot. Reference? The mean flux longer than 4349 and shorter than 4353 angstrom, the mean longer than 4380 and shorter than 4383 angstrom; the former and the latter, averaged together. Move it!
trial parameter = 0.07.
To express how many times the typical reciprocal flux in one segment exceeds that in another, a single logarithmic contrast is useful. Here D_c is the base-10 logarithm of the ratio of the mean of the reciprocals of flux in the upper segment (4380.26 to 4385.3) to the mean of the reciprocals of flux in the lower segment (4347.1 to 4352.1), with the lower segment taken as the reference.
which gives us 0.00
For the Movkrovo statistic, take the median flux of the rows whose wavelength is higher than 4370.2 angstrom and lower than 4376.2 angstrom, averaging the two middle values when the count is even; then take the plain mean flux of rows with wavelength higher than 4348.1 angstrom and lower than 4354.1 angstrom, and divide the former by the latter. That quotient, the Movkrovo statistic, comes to 1.157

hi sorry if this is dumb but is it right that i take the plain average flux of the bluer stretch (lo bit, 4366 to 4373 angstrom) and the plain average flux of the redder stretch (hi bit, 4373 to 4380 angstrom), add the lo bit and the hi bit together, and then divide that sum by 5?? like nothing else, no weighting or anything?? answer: 7.3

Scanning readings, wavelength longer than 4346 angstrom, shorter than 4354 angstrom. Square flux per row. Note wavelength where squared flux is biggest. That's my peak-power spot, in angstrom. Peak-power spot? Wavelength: 4346.60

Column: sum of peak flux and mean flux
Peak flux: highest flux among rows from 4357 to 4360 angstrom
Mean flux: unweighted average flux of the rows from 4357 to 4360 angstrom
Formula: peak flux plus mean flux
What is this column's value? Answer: 37.8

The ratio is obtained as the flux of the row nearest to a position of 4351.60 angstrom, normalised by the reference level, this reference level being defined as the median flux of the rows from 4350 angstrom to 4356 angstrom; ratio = 0.98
